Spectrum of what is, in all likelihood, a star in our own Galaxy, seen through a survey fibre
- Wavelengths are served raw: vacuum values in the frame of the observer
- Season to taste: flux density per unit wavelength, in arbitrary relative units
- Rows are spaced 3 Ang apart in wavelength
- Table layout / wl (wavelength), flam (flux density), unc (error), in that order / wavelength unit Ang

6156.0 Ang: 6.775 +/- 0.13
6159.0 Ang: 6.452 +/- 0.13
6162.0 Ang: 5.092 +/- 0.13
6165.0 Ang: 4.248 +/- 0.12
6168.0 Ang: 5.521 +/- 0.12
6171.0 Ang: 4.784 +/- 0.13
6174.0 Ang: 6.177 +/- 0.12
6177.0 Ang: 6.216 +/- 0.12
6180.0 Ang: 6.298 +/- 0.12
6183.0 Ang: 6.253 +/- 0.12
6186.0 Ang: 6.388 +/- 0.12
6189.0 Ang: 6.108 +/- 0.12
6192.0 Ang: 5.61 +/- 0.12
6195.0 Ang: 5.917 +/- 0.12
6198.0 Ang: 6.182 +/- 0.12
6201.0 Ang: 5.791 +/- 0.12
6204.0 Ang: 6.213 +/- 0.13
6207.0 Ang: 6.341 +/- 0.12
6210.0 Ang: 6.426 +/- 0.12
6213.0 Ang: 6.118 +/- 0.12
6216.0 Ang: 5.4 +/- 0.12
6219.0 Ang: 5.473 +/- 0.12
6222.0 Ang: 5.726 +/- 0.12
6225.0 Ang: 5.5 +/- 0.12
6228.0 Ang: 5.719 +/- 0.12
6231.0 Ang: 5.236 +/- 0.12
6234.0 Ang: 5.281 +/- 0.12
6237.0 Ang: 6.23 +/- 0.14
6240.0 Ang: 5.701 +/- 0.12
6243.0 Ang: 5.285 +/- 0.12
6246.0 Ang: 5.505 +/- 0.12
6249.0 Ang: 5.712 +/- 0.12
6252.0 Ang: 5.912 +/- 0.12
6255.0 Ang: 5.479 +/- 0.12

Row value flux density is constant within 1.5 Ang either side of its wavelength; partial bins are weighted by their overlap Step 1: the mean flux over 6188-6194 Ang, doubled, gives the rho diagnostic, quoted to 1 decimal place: 11.7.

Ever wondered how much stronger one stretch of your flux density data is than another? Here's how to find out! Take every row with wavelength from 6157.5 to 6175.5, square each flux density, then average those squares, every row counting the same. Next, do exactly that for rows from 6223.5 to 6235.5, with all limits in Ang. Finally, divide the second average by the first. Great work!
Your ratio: 1.0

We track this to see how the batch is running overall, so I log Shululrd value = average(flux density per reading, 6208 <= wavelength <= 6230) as 5.8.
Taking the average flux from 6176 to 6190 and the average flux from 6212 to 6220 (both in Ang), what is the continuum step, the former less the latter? 0.6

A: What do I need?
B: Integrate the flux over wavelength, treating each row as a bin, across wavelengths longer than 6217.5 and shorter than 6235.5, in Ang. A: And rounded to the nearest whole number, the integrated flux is 99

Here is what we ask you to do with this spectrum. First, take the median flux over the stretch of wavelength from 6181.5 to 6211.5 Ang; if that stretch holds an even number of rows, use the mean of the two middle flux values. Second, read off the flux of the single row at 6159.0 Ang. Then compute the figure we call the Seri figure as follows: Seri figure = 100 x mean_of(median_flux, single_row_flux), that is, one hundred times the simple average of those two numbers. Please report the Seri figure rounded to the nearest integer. 632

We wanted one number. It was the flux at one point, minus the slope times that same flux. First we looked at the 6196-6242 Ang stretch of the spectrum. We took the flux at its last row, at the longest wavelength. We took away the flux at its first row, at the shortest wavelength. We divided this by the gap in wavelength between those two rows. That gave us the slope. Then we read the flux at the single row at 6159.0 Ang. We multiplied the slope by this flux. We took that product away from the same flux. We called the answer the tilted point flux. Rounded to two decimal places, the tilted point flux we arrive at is 6.53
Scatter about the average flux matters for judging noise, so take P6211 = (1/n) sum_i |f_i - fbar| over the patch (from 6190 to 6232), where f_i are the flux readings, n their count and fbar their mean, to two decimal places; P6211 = 0.31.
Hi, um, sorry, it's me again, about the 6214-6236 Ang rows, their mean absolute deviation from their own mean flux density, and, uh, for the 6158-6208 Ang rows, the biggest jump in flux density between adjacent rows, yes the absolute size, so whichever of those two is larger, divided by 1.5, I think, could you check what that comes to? 0.93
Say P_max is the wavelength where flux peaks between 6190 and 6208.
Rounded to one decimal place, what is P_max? 6207.0 Ang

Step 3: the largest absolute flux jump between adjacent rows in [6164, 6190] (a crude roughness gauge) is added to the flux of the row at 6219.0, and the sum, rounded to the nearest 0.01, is 6.87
